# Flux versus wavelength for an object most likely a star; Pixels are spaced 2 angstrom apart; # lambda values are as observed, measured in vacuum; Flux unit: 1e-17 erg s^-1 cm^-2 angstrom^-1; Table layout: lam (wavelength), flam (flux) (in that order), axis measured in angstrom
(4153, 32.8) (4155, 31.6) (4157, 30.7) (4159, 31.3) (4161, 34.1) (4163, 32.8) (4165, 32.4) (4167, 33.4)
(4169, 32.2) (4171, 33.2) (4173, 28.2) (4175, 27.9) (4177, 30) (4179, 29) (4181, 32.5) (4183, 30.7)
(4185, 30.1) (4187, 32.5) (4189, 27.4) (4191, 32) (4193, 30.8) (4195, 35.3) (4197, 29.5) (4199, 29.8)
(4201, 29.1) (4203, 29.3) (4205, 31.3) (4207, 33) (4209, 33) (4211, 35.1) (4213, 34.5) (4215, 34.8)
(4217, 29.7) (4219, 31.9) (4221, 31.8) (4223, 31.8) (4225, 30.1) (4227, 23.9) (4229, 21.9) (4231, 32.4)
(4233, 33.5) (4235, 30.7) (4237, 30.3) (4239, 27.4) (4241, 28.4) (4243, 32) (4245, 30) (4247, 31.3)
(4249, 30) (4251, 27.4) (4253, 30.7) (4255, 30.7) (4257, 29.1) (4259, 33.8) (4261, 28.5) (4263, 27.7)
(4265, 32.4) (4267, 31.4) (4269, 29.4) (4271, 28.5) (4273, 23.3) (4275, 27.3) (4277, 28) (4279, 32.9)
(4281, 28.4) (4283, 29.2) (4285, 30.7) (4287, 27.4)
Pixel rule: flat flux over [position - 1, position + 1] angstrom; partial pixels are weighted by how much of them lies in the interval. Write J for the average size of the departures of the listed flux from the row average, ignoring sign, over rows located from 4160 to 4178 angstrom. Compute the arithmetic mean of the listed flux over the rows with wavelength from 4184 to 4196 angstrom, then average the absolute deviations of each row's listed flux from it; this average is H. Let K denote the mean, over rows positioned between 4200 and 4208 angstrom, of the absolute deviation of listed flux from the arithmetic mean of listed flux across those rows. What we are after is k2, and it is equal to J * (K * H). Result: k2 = 5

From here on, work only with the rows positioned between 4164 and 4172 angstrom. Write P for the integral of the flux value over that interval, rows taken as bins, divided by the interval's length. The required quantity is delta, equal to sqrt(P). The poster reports 5.73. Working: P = 32.8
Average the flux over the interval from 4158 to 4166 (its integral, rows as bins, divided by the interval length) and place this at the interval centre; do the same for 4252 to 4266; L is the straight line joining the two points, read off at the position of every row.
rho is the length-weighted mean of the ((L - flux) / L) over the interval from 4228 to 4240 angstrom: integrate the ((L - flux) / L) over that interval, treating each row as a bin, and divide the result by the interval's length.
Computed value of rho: 0.05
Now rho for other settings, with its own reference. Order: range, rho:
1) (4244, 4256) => 0.02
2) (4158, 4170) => 0.00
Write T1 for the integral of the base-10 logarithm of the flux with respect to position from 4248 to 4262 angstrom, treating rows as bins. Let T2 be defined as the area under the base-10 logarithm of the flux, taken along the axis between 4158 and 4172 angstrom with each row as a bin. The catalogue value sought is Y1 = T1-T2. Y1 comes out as -0.54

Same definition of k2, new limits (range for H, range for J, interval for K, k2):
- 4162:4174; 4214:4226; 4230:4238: 2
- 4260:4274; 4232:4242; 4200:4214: 7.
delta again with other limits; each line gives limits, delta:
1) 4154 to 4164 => 5.67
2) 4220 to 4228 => 5.42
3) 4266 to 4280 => 5.36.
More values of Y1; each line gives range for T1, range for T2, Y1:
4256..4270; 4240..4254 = 0.07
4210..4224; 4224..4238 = 0.81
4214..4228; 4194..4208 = -0.11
